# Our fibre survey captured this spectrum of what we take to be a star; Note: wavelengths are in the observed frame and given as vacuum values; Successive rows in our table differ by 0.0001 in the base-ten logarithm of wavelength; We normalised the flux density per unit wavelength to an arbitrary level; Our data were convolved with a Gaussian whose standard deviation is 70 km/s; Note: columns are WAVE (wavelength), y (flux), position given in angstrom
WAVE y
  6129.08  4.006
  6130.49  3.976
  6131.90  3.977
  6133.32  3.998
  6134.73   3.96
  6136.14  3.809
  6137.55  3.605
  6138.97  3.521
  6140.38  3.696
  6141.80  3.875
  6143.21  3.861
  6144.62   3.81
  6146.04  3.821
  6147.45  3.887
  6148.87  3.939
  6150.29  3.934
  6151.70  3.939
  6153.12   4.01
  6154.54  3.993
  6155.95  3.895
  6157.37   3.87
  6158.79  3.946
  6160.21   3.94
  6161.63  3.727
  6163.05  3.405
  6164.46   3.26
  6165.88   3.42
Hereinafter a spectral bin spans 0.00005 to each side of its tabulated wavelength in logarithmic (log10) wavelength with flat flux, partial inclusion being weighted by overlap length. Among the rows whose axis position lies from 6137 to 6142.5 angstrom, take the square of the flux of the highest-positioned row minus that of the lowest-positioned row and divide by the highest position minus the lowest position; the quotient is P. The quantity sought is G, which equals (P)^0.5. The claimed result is 0.69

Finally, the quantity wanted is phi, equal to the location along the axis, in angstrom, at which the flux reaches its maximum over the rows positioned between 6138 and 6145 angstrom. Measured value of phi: 6141.80 angstrom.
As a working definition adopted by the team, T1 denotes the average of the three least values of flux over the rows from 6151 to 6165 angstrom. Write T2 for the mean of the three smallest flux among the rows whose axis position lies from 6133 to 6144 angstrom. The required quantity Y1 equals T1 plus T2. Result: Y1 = 7.07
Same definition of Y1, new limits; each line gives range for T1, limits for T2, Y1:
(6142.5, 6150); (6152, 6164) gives 7.50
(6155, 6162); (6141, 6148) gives 7.66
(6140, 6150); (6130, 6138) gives 7.57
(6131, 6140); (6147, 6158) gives 7.53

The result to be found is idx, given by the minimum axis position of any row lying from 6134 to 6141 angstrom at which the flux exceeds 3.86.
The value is 6134.73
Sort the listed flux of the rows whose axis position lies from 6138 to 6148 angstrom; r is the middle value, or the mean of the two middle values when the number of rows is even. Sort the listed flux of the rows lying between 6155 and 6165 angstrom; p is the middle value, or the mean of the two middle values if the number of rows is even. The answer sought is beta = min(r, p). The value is 3.82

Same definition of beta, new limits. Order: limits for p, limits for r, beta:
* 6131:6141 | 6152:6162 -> 3.81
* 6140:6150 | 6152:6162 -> 3.86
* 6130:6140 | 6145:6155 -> 3.94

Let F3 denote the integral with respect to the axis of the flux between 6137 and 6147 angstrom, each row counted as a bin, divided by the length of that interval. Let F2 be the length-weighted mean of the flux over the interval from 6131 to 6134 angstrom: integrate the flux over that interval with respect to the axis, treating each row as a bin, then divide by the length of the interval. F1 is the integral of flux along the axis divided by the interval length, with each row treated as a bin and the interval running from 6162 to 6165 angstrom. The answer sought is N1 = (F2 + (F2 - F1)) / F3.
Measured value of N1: 1.22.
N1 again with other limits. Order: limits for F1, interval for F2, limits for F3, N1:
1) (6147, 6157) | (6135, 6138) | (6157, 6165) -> 0.97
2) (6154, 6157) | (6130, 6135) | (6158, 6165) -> 1.09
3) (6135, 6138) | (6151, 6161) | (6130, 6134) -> 1.03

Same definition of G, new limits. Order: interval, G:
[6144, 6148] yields 0.46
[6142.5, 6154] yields 0.34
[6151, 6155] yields 0.39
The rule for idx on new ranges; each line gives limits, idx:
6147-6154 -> 6147.45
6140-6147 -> 6141.80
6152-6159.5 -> 6153.12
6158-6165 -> 6158.79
